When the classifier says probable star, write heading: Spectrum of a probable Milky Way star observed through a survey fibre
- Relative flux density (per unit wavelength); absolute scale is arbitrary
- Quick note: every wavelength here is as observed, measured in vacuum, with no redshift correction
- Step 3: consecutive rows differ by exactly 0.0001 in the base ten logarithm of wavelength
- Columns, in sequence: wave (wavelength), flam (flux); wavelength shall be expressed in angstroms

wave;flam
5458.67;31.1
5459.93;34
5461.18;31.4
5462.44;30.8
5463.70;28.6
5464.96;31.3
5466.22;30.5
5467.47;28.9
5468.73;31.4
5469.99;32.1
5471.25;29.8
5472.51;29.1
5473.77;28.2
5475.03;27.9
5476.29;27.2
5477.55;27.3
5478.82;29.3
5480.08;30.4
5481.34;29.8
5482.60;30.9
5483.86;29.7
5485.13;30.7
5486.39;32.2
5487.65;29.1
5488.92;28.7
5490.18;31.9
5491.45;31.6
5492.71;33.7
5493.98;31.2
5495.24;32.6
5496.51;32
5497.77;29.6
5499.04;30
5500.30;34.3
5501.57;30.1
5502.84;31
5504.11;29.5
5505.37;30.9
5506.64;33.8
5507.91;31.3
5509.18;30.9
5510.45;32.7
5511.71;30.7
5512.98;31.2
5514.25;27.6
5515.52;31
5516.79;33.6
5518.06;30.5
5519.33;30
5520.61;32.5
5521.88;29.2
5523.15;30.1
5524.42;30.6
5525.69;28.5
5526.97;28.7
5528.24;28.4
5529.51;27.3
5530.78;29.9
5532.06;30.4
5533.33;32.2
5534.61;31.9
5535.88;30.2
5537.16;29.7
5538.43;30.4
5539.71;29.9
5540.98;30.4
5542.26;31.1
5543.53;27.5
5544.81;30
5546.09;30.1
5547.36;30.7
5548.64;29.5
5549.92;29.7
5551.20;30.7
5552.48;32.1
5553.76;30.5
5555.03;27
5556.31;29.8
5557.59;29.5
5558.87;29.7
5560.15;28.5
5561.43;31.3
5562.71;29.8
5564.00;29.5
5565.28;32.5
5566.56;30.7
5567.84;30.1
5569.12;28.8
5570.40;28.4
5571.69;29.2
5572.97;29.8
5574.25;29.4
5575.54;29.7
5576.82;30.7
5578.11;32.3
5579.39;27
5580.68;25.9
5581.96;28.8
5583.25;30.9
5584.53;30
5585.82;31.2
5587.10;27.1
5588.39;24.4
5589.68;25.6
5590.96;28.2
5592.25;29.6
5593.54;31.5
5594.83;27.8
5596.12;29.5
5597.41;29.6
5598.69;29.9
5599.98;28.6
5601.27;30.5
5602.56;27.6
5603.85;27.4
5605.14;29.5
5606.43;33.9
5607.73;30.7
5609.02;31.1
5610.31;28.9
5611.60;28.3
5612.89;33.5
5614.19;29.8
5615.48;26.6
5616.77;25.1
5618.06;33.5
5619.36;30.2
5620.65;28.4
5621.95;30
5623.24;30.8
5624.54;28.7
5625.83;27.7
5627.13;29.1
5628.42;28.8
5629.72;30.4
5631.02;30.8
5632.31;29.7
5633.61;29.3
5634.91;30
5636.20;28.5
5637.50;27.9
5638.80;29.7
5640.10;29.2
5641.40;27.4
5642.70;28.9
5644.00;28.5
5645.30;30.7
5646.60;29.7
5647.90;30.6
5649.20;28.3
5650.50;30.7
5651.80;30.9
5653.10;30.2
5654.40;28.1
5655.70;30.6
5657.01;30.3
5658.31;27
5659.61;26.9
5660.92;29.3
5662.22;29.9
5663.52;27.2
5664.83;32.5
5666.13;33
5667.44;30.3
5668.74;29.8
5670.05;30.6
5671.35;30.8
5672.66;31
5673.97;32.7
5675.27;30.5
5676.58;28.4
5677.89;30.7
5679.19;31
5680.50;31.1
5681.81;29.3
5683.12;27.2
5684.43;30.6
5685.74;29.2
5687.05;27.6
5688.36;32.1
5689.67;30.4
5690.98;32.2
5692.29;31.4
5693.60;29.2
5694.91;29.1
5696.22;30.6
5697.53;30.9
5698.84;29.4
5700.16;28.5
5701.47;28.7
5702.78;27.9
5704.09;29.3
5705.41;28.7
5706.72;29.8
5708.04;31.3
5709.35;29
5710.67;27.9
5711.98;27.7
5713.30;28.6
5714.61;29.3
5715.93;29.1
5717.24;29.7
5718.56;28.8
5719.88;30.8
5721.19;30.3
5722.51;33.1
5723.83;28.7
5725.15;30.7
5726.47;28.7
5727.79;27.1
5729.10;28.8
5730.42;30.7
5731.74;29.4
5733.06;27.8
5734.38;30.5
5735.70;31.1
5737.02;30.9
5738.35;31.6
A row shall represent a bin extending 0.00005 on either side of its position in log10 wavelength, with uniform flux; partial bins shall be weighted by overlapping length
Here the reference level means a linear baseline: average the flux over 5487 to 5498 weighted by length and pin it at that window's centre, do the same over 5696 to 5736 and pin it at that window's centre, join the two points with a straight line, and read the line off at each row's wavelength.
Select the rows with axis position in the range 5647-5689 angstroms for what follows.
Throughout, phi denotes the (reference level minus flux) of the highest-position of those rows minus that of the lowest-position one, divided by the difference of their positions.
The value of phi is -0.045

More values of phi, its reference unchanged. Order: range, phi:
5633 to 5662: -0.008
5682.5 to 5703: -0.044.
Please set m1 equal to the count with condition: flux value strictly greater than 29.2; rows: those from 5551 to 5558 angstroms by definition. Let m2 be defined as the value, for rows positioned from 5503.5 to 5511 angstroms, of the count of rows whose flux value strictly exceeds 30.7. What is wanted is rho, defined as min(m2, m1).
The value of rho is 5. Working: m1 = 5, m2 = 5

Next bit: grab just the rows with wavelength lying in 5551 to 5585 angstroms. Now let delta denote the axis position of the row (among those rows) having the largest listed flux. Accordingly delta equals 5565.28 angstroms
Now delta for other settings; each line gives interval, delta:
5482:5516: 5500.30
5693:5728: 5722.51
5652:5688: 5666.13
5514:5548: 5516.79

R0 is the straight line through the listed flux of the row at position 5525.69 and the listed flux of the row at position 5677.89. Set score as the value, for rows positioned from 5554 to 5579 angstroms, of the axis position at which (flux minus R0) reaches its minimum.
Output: 5555.03 angstroms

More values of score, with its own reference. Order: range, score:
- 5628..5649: 5641.40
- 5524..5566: 5555.03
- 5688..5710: 5702.78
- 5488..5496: 5488.92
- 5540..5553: 5543.53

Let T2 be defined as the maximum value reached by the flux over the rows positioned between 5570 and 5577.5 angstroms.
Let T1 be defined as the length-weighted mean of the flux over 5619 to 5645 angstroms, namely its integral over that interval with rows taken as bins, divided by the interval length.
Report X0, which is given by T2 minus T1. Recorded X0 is 1.5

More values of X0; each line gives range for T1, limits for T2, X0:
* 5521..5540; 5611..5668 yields 3.6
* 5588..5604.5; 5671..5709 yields 4.2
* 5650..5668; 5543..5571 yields 2.7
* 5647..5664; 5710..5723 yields 3.8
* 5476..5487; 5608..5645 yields 3.7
